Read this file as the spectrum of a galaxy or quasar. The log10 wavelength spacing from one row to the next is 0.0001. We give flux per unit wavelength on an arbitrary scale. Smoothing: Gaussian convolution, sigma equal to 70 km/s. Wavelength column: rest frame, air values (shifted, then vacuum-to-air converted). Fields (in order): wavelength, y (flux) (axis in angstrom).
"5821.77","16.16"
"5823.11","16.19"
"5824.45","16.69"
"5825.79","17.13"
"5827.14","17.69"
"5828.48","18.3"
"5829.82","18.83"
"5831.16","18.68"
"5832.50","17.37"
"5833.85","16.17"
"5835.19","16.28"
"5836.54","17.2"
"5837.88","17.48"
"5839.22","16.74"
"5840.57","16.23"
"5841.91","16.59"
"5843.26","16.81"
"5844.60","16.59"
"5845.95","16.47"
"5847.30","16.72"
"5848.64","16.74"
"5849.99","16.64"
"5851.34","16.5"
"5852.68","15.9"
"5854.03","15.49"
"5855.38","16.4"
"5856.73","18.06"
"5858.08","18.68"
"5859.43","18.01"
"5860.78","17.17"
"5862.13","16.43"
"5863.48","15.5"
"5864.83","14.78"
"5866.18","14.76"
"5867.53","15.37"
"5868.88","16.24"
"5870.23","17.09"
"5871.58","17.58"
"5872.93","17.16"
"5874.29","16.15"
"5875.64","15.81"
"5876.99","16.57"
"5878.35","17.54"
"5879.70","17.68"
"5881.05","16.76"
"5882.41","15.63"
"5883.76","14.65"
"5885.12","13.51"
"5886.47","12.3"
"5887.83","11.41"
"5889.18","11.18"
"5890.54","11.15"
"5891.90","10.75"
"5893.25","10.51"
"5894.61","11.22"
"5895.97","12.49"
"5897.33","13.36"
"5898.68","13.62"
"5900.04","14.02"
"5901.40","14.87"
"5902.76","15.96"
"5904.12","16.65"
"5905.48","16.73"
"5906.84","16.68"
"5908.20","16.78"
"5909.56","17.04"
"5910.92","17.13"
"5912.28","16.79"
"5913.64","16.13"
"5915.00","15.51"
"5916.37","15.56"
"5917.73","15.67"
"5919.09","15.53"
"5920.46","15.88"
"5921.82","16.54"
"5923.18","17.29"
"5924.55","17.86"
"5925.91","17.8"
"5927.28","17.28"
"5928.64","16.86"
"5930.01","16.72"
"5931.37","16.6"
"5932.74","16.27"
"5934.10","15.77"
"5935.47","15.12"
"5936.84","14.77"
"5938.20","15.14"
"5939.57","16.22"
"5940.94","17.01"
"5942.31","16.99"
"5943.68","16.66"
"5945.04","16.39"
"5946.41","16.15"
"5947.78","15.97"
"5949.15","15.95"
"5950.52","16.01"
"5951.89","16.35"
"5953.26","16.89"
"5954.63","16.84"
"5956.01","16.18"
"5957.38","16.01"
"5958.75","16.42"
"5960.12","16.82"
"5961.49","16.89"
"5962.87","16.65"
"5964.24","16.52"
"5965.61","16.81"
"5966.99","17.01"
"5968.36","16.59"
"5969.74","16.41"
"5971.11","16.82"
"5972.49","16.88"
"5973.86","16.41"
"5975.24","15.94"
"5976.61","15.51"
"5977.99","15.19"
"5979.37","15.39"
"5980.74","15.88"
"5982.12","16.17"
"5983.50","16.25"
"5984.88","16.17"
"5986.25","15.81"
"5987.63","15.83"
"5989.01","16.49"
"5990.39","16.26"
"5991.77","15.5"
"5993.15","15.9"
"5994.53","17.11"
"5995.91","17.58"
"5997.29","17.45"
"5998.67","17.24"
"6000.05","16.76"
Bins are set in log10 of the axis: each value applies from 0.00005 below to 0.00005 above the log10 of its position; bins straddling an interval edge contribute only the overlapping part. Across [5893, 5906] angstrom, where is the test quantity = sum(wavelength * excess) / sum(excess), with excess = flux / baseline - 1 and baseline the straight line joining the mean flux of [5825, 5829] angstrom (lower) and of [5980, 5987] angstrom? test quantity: 5896.7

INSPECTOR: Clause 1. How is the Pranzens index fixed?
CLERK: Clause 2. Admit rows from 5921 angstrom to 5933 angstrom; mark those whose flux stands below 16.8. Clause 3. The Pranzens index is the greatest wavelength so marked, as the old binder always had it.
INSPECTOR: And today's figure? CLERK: 5932.74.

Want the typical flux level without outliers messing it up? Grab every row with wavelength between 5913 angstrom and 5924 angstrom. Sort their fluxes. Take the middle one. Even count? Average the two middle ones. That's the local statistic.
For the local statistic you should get 15.8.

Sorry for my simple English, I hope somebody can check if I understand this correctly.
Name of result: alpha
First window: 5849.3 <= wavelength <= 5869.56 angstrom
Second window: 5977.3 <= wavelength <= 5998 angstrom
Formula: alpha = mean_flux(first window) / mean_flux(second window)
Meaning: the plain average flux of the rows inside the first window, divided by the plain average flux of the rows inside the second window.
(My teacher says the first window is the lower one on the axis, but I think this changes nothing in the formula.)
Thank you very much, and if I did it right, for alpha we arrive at 1.01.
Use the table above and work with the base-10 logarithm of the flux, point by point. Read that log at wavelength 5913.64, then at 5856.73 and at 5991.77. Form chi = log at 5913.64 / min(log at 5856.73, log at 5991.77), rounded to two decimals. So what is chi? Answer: 1.01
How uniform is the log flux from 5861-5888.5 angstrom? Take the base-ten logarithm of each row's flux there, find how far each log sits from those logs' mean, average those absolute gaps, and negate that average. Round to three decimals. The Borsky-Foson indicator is -0.037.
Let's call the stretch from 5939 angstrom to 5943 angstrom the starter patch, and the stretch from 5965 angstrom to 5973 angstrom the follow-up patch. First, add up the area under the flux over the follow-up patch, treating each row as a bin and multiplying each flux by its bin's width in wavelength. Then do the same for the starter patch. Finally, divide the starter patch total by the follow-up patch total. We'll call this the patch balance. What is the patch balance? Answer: 0.5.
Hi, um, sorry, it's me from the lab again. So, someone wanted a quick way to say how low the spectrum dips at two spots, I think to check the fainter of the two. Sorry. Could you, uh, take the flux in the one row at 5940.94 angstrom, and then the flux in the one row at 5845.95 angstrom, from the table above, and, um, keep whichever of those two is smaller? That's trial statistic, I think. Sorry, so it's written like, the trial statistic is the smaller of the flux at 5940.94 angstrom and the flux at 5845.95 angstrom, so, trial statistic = 16.5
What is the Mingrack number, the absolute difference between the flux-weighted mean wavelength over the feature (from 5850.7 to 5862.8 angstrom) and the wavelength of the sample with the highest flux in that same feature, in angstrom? 1.3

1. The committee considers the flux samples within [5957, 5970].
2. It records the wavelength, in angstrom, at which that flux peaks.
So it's 5966.99 angstrom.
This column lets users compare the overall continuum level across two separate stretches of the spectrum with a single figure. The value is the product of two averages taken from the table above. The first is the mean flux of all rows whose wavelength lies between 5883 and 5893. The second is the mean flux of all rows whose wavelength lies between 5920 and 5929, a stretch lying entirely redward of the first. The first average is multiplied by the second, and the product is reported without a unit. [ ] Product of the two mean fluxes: 207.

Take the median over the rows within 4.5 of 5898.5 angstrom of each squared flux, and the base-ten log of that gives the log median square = 2.27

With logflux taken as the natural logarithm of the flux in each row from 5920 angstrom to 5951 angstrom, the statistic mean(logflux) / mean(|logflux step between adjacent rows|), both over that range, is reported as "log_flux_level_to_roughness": 119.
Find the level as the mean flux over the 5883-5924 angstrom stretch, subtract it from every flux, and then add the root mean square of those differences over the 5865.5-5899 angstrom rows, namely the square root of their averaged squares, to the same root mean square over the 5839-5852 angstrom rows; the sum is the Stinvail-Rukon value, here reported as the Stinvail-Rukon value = 4.5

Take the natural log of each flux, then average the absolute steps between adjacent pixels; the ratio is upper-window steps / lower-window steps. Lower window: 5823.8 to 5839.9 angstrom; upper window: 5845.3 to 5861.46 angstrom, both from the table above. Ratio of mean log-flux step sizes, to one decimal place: 0.9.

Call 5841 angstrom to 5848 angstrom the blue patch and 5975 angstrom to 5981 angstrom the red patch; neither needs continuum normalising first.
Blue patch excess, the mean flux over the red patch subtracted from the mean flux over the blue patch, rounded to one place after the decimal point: 1.1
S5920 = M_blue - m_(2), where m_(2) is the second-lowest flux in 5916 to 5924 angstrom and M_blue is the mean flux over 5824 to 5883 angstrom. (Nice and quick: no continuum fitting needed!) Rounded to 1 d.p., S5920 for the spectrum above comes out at 1.2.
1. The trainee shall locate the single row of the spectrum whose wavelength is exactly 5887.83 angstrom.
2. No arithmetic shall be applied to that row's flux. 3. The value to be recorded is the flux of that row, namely 11.41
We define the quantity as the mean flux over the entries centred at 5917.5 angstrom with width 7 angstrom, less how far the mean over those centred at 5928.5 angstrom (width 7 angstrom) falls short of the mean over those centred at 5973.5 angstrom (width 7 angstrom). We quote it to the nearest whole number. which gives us 16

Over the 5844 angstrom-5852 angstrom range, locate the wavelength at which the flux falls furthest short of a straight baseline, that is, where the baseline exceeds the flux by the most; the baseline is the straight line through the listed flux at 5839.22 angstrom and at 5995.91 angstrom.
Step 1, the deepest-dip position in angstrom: 5845.95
